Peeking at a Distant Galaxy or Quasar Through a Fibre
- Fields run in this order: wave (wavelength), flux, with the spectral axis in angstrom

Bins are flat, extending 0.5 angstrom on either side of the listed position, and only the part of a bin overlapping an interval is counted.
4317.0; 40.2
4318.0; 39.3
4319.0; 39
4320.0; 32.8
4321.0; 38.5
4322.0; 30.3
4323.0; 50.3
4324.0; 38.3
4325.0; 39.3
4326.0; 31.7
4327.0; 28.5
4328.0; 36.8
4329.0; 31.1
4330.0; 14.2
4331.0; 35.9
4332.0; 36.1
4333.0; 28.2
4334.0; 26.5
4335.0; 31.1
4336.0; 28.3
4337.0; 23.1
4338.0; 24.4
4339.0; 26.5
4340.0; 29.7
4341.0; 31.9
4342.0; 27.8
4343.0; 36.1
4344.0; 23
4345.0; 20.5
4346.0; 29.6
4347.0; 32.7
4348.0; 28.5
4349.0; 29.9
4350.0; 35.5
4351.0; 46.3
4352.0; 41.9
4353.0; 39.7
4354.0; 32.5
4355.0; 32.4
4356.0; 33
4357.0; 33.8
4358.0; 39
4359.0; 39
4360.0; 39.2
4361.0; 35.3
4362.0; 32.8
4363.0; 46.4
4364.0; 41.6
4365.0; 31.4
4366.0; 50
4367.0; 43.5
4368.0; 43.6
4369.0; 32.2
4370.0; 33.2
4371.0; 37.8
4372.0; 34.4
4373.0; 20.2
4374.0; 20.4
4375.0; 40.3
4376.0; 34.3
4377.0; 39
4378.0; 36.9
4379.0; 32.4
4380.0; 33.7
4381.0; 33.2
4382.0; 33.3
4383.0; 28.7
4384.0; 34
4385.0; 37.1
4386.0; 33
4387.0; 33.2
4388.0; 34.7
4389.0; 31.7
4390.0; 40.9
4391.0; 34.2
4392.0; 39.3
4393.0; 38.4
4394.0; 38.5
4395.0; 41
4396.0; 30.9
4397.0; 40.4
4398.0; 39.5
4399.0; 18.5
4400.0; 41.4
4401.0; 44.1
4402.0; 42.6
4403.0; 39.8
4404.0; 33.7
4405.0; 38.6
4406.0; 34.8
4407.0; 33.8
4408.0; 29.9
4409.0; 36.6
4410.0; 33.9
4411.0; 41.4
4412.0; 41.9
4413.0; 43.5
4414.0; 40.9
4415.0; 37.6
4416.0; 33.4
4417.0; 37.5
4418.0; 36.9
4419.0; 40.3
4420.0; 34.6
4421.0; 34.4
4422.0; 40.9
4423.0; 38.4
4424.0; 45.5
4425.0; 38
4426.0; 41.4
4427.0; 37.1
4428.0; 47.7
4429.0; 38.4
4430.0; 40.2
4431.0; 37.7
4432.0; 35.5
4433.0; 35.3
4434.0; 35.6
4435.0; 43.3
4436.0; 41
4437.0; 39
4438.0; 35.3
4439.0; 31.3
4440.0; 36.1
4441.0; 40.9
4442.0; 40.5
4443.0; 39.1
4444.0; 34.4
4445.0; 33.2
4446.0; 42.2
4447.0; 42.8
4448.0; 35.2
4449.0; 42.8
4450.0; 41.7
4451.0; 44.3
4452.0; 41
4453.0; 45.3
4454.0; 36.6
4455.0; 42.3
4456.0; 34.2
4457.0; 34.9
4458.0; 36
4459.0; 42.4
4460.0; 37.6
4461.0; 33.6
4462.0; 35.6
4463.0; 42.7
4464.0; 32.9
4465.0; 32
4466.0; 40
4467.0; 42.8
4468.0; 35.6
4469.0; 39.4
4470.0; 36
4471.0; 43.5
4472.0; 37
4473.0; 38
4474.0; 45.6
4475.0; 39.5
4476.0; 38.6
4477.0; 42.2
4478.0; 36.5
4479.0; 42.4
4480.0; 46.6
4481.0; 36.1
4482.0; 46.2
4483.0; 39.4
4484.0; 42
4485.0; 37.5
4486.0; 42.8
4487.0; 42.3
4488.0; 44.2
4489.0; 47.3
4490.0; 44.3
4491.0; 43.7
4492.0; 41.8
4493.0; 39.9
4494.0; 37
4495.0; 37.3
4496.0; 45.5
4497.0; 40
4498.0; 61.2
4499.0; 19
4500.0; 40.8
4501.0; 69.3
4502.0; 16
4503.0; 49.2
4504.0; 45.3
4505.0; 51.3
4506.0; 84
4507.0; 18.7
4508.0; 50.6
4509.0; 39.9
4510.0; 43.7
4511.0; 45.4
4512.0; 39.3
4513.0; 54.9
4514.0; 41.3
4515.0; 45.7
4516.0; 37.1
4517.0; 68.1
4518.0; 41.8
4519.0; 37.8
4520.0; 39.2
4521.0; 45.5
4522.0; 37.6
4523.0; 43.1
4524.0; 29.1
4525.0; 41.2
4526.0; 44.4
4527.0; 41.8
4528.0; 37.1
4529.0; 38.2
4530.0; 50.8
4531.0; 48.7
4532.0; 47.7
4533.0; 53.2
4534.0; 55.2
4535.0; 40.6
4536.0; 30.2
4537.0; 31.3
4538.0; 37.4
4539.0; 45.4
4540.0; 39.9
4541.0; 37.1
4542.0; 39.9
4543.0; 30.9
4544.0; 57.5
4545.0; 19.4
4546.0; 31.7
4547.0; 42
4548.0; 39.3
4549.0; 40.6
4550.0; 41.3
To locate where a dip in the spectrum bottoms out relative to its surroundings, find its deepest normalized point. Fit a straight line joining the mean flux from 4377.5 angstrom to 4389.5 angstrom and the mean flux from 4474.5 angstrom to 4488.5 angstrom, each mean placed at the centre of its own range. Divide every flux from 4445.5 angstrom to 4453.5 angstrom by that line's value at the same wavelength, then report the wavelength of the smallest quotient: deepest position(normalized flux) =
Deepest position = 4448.0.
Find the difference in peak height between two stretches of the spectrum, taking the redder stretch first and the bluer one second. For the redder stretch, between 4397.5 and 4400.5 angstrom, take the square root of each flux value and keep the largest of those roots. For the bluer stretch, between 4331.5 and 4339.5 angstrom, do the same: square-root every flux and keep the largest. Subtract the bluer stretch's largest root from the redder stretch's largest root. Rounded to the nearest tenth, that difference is 0.4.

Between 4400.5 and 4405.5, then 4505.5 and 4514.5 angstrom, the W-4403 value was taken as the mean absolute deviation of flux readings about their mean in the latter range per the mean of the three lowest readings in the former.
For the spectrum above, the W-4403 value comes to 0.30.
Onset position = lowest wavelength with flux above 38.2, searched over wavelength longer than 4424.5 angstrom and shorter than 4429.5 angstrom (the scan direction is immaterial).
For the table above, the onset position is 4426.0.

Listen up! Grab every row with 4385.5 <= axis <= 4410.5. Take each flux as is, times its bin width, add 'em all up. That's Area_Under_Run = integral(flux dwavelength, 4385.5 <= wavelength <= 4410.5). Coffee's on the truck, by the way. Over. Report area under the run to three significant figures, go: 903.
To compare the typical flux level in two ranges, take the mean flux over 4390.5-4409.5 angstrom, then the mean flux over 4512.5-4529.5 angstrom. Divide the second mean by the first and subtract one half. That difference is 0.66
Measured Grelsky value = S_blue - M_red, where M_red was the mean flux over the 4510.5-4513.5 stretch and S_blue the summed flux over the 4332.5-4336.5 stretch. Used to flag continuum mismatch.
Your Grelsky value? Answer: 68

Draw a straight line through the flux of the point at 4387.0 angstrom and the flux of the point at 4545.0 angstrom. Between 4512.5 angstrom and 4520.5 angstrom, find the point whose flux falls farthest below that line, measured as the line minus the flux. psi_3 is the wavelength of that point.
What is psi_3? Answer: 4516.0 angstrom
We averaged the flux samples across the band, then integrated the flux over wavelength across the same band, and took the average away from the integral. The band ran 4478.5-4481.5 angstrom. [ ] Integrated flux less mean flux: 83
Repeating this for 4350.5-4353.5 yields 85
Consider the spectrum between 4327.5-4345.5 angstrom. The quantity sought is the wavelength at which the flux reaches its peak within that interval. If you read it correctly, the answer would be 4328.0 angstrom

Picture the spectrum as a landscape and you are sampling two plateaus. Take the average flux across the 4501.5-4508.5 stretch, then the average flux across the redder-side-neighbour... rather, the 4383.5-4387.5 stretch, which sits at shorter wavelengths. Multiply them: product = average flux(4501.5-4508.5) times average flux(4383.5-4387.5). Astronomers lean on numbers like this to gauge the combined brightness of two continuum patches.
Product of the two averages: 1545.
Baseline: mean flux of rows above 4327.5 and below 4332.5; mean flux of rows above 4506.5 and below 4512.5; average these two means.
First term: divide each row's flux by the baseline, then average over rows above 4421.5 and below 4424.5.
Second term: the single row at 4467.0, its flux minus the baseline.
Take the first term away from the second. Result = 6.4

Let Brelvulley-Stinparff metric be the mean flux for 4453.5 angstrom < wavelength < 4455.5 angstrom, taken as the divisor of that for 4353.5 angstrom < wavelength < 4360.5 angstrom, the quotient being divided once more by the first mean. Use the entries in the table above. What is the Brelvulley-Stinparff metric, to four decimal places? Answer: 0.0228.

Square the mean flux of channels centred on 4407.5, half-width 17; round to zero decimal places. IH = 1411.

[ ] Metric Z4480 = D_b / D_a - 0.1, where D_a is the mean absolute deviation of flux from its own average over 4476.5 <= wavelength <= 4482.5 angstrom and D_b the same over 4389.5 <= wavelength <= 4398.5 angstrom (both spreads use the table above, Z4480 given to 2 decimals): 0.59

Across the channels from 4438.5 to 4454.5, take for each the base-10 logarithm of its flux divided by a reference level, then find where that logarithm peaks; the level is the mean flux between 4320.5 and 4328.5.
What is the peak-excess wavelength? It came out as 4453.0 angstrom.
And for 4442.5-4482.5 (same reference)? 4480.0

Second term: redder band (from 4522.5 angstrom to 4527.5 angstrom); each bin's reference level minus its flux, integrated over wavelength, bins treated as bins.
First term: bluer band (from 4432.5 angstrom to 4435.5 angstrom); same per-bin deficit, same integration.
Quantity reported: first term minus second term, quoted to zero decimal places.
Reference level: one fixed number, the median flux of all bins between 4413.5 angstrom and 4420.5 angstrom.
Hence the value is 10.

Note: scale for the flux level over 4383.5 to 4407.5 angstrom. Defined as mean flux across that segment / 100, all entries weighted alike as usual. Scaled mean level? 0.364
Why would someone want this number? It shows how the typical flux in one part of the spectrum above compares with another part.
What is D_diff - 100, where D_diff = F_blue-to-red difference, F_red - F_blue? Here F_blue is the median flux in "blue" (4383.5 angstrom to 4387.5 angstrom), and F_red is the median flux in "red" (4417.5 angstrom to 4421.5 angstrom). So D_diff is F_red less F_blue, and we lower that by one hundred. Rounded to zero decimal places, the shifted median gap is -98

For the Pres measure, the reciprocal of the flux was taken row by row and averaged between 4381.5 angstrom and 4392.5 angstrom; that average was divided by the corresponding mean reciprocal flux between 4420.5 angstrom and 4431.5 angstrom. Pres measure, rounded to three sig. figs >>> 1.16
